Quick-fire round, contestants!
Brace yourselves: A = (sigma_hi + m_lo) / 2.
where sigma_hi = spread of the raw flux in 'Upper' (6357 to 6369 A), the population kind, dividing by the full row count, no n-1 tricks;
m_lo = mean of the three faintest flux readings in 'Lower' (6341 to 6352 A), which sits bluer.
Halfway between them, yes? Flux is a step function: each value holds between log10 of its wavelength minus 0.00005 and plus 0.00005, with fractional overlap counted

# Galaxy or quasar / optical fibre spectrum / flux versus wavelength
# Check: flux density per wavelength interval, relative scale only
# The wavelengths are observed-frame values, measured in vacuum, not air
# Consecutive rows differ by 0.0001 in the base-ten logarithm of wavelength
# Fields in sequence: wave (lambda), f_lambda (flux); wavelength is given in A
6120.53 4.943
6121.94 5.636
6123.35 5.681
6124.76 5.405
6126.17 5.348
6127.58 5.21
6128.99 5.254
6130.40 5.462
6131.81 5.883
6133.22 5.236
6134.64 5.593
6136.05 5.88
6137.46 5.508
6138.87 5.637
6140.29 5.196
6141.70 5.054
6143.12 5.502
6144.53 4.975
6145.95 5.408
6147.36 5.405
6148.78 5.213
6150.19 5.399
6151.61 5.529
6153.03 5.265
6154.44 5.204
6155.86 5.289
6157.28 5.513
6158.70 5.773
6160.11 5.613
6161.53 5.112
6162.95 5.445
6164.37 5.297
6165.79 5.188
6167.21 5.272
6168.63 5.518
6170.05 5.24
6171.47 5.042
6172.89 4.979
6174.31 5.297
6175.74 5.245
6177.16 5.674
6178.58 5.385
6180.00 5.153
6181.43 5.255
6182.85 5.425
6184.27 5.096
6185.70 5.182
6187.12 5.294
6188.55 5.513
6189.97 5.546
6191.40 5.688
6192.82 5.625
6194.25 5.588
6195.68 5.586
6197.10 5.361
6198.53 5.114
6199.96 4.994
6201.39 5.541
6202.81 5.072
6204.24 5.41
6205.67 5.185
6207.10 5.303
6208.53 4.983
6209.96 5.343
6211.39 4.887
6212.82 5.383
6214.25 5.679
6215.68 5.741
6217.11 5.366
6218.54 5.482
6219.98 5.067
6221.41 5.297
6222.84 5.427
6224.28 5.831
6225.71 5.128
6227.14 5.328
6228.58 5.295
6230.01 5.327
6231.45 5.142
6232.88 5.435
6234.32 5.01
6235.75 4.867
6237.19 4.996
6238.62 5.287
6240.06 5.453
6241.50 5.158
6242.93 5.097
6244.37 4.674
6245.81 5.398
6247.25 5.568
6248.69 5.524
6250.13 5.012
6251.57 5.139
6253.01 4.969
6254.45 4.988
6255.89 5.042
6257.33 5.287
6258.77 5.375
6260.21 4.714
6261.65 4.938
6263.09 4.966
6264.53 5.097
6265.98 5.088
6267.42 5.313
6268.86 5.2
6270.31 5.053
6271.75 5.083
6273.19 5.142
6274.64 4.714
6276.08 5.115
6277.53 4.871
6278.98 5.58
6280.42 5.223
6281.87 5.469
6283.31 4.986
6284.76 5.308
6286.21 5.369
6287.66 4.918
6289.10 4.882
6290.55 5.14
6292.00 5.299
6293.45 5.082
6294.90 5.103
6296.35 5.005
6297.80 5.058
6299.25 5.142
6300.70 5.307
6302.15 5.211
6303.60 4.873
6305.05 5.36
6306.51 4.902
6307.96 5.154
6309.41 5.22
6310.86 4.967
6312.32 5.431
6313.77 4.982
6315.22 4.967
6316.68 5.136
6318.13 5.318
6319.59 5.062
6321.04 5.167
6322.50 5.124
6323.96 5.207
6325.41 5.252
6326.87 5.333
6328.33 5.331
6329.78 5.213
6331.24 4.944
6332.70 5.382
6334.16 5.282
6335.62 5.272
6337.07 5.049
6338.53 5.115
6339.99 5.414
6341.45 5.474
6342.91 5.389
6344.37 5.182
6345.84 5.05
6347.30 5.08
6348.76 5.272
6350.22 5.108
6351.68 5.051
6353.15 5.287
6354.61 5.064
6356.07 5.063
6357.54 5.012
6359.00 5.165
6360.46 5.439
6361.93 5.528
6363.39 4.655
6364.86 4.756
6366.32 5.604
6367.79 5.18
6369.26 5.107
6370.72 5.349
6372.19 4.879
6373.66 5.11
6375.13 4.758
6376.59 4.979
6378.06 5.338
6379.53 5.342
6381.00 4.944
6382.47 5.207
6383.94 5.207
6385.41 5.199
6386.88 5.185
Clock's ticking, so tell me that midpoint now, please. 2.69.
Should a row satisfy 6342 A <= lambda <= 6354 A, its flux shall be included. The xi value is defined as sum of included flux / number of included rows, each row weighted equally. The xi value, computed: 5.18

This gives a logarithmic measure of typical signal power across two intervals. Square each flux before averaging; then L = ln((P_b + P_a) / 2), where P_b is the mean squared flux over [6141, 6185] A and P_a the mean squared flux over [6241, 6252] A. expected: 3.32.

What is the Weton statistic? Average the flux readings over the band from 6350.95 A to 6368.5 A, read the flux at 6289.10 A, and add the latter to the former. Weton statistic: 10.0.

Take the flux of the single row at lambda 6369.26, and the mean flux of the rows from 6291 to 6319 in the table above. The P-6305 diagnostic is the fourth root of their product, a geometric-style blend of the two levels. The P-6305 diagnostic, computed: 2.263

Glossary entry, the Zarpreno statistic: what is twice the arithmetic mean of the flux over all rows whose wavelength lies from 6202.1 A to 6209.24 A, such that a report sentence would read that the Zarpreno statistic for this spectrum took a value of 10.4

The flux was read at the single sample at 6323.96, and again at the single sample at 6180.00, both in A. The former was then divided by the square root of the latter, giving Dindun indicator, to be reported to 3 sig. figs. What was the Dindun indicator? 2.29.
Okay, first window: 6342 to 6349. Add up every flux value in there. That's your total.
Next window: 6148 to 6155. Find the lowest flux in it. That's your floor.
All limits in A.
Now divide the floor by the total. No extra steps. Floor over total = 0.200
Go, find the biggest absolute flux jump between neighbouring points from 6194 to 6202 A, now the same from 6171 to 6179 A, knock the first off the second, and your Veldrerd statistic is -0.12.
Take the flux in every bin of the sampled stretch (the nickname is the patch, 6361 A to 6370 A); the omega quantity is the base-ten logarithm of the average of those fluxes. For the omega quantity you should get 0.711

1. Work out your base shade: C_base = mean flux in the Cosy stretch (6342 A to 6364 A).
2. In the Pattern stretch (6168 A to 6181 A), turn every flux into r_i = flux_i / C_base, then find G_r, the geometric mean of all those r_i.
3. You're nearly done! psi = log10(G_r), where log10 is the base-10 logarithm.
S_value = 0.010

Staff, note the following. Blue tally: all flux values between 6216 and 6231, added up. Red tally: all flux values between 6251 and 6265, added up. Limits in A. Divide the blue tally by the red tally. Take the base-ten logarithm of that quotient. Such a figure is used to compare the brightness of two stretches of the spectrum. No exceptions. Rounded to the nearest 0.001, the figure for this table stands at 0.025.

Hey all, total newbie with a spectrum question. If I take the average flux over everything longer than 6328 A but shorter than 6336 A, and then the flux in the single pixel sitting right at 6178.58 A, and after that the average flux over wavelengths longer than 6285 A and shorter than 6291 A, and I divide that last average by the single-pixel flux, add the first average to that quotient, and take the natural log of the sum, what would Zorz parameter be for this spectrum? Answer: 1.821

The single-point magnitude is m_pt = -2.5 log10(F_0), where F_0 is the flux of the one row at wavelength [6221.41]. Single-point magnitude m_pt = -1.81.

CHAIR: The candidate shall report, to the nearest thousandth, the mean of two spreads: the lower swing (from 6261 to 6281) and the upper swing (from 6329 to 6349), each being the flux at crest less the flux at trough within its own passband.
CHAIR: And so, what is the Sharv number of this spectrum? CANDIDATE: 0.698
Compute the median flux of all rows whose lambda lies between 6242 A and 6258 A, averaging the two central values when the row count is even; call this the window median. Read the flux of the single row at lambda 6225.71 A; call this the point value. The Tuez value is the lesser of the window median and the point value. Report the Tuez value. 5.10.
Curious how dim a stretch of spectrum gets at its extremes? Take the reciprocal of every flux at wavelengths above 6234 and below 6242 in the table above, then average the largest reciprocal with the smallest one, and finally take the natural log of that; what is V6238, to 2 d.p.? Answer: -1.64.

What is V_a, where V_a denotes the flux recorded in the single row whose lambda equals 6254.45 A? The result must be 4.988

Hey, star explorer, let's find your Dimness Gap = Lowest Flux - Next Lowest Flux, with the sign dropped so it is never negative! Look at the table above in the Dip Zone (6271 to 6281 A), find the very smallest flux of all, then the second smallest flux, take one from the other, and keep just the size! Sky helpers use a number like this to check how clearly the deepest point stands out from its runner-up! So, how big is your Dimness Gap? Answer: 0.16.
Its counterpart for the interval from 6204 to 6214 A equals 0.10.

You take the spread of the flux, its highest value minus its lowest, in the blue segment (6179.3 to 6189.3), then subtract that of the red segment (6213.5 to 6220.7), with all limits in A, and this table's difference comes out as -0.26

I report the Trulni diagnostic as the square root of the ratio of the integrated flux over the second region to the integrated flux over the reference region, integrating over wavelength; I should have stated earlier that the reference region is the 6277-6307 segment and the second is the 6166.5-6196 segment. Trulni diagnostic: 1.012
